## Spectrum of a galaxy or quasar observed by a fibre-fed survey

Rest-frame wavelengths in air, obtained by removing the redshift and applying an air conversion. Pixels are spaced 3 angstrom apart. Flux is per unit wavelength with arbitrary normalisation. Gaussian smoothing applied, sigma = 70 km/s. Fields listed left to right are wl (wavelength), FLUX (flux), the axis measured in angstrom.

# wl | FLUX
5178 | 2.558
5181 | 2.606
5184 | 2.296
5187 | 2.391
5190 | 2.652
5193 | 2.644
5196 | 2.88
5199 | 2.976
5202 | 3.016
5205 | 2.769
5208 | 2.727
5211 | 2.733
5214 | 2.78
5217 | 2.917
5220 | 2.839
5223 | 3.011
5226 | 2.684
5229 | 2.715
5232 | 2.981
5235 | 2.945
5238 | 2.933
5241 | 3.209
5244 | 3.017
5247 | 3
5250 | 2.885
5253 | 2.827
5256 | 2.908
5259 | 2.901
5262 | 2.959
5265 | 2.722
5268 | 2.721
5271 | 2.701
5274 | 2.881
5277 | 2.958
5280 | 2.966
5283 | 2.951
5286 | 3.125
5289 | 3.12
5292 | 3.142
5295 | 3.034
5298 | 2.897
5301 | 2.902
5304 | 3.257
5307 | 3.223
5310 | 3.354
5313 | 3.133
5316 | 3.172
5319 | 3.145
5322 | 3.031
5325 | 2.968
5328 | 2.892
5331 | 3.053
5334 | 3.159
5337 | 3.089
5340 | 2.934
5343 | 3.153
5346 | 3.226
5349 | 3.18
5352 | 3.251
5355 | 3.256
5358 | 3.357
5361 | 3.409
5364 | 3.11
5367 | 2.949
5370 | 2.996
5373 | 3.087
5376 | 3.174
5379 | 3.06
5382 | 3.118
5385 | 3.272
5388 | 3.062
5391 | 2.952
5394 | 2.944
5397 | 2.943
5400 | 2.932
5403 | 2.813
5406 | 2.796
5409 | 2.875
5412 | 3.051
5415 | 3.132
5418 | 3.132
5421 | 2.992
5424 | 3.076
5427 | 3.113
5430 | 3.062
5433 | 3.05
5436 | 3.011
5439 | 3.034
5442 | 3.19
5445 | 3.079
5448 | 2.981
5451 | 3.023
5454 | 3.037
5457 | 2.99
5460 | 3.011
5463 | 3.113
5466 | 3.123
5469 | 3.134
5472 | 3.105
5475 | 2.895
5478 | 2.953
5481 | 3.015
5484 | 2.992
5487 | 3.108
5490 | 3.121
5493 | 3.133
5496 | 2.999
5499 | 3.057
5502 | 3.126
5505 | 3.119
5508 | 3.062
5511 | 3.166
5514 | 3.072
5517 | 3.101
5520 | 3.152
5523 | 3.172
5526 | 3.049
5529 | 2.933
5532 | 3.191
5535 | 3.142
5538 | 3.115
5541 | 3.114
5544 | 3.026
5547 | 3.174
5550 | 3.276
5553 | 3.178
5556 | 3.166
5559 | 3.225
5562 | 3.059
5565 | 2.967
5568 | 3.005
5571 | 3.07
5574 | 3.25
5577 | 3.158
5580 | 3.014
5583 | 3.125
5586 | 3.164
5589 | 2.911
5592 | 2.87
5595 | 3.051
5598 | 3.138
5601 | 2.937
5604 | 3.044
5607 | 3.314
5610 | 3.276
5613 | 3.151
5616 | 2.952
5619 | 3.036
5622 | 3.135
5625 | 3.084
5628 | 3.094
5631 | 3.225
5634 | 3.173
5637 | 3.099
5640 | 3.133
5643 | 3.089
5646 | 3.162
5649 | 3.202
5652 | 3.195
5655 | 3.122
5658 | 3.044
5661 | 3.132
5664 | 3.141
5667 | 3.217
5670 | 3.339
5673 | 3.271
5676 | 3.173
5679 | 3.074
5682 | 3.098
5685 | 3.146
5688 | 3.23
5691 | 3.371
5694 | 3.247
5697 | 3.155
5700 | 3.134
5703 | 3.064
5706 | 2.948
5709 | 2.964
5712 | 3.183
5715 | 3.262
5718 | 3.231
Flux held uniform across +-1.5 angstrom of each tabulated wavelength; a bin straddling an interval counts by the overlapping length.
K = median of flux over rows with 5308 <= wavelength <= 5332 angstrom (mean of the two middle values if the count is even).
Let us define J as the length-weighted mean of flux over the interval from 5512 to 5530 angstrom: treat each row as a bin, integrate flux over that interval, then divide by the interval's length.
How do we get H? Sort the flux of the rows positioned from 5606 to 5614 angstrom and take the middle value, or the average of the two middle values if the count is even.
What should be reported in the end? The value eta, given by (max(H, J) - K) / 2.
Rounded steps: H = 3.28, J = 3.09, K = 3.09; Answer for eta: 0.09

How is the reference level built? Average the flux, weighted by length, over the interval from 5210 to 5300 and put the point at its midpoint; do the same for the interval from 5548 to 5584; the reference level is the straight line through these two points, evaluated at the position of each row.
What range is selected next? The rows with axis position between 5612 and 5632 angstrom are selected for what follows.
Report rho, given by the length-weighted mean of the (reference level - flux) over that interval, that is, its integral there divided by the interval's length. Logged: 0.07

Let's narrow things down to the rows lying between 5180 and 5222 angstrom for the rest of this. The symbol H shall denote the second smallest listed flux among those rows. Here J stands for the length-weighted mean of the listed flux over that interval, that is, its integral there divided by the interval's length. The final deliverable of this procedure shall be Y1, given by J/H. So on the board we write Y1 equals 1.14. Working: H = 2.391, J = 2.74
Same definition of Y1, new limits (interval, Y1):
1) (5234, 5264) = 1.02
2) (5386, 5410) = 1.04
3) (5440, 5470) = 1.03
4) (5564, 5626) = 1.06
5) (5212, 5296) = 1.08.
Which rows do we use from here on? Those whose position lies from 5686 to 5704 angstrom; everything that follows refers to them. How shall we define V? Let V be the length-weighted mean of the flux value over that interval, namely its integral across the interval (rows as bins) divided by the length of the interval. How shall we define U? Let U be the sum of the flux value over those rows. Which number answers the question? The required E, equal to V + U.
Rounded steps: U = 19.2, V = 3.20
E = 22.40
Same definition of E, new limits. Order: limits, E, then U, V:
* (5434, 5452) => 21.37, 18.3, 3.05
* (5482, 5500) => 21.48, 18.4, 3.07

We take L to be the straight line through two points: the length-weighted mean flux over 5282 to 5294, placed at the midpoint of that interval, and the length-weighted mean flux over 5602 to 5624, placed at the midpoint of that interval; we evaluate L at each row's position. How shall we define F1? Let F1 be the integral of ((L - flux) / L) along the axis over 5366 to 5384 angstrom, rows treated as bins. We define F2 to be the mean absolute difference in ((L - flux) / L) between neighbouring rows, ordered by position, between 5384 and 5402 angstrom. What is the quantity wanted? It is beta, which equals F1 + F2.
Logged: 0.17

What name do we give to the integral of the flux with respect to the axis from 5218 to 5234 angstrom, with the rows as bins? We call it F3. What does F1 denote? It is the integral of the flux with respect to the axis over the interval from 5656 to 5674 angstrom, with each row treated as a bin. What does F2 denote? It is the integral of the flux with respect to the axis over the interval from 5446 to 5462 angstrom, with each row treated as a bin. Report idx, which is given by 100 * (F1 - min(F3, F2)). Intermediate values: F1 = 57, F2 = 48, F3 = 46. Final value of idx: 1174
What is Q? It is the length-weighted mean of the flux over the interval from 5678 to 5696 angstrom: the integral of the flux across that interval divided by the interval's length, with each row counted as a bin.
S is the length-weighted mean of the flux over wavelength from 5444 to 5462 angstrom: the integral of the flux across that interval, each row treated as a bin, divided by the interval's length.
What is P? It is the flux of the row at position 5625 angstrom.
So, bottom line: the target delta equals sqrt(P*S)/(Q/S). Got 2.88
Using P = 3.084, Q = 3.20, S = 3.02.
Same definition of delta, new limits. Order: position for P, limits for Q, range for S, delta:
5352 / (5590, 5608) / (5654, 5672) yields 3.34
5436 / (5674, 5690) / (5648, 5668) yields 3.07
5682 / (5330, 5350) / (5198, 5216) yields 2.69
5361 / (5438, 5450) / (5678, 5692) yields 3.41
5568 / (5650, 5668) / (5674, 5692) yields 3.13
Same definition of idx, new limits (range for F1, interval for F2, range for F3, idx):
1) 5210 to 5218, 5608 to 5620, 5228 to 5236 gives -63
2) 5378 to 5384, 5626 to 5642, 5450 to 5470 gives -3162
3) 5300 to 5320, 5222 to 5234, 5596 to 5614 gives 2939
